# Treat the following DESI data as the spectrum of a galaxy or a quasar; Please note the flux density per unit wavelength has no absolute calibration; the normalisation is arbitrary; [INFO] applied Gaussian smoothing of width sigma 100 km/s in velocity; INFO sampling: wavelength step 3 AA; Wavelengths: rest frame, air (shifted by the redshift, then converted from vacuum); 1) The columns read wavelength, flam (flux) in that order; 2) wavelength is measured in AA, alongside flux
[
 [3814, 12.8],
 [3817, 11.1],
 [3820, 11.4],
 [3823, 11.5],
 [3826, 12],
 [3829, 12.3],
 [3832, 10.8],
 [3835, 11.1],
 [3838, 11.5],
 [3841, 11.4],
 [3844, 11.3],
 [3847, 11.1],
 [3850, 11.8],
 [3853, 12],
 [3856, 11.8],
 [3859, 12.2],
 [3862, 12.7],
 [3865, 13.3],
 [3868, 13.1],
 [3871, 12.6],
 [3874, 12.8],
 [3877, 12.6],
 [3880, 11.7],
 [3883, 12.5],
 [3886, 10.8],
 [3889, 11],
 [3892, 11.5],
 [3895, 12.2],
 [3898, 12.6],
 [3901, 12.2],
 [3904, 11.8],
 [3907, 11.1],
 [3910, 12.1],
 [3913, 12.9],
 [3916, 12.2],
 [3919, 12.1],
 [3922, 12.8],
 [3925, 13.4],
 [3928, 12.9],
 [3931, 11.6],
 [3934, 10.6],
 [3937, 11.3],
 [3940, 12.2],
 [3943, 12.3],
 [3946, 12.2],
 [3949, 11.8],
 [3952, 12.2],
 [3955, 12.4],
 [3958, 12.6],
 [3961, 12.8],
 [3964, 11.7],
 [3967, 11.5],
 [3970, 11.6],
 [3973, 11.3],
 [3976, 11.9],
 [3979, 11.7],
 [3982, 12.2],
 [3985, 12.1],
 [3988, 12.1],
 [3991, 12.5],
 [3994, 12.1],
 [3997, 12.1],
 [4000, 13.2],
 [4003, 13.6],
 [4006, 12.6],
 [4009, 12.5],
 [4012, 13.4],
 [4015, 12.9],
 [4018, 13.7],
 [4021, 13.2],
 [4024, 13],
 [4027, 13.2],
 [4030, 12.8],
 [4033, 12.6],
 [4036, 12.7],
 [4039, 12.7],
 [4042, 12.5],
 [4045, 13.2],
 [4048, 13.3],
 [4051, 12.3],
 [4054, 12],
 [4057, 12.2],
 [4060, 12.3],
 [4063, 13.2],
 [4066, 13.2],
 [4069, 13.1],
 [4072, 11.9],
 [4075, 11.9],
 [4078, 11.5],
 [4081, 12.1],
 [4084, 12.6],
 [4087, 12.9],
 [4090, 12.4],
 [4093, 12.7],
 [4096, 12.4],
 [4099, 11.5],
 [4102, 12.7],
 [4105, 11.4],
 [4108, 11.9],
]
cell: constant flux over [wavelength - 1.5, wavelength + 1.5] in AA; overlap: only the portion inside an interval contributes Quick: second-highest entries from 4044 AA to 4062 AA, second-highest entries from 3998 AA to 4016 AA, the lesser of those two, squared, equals 174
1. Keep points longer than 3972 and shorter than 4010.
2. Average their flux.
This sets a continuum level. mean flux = 12.3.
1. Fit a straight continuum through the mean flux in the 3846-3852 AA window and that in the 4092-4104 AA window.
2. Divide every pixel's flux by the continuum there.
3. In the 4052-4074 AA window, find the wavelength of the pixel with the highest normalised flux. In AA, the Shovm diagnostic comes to 4063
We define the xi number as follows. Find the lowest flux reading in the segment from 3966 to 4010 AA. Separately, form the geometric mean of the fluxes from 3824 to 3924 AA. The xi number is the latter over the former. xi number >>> 1.06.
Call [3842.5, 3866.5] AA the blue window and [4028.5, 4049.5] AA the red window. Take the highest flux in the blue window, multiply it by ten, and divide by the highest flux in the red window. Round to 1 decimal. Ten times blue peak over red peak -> 10.0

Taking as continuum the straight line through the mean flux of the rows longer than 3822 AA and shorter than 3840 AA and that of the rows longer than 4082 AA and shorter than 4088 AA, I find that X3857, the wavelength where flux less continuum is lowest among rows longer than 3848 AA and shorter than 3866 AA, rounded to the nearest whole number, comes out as 3856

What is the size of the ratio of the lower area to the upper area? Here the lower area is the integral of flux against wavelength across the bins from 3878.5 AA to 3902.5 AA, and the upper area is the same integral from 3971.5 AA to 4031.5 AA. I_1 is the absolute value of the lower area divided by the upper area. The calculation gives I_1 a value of 0.4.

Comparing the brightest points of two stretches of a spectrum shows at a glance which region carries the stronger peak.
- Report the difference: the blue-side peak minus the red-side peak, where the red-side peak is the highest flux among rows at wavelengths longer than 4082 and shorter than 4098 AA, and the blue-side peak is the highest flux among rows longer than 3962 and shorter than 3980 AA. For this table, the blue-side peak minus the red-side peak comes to -1.0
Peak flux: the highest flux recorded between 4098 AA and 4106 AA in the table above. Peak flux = 12.7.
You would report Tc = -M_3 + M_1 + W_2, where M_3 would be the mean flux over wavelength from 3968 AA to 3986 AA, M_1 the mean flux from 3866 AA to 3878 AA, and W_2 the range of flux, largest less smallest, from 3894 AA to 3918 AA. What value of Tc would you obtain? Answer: 2.8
